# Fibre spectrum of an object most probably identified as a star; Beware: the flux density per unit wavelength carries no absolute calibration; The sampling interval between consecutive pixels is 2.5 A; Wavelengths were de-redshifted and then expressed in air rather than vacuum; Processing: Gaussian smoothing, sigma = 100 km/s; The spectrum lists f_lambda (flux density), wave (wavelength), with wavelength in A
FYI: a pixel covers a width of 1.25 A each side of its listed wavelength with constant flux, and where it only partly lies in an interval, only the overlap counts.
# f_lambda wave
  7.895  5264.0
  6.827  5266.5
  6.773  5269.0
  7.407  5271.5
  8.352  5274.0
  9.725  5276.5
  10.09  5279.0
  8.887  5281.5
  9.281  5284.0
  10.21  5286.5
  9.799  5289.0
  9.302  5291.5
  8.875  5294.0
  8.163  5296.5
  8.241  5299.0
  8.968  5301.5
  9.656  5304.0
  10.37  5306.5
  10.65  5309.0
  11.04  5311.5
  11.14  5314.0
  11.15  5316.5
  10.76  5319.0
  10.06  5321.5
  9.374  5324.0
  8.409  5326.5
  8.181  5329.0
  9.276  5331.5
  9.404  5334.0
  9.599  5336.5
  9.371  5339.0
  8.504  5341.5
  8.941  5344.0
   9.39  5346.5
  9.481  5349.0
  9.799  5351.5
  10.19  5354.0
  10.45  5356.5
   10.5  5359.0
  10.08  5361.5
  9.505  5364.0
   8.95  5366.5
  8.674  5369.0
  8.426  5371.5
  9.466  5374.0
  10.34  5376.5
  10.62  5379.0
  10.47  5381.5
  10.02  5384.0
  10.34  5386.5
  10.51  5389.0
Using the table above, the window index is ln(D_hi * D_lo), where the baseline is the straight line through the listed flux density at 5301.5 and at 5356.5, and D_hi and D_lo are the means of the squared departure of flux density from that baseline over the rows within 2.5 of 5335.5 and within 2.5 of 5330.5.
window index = -1.7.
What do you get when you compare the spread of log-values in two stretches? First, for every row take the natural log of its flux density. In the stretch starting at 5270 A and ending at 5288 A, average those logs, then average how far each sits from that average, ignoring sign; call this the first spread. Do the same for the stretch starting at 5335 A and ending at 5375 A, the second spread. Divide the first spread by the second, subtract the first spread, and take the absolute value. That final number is 1.6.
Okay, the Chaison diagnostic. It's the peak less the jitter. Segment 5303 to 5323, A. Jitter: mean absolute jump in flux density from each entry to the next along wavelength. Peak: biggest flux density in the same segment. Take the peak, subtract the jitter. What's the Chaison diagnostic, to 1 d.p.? 10.8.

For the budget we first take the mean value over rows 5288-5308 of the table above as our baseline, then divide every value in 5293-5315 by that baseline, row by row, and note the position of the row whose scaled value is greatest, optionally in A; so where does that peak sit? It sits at 5314.0 A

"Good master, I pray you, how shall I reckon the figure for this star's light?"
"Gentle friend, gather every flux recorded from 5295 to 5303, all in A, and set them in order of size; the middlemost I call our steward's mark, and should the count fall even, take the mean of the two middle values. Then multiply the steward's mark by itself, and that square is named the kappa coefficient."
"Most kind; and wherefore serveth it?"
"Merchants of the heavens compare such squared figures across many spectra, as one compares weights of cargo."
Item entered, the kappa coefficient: 68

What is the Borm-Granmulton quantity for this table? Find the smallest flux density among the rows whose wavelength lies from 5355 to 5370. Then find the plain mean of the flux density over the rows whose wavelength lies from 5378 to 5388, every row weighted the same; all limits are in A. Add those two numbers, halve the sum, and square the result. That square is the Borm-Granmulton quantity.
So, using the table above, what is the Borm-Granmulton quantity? 91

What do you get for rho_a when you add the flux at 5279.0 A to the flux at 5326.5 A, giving 18.5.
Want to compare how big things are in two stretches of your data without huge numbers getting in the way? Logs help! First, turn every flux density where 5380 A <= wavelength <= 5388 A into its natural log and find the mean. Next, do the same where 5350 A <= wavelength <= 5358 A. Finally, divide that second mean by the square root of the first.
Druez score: 1.52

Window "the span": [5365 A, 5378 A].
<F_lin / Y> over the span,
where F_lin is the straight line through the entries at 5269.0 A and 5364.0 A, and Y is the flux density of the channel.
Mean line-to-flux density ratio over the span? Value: 1.06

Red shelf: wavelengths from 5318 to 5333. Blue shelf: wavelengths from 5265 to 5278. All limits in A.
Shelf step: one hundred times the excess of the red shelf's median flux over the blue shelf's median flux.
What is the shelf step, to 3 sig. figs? 192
